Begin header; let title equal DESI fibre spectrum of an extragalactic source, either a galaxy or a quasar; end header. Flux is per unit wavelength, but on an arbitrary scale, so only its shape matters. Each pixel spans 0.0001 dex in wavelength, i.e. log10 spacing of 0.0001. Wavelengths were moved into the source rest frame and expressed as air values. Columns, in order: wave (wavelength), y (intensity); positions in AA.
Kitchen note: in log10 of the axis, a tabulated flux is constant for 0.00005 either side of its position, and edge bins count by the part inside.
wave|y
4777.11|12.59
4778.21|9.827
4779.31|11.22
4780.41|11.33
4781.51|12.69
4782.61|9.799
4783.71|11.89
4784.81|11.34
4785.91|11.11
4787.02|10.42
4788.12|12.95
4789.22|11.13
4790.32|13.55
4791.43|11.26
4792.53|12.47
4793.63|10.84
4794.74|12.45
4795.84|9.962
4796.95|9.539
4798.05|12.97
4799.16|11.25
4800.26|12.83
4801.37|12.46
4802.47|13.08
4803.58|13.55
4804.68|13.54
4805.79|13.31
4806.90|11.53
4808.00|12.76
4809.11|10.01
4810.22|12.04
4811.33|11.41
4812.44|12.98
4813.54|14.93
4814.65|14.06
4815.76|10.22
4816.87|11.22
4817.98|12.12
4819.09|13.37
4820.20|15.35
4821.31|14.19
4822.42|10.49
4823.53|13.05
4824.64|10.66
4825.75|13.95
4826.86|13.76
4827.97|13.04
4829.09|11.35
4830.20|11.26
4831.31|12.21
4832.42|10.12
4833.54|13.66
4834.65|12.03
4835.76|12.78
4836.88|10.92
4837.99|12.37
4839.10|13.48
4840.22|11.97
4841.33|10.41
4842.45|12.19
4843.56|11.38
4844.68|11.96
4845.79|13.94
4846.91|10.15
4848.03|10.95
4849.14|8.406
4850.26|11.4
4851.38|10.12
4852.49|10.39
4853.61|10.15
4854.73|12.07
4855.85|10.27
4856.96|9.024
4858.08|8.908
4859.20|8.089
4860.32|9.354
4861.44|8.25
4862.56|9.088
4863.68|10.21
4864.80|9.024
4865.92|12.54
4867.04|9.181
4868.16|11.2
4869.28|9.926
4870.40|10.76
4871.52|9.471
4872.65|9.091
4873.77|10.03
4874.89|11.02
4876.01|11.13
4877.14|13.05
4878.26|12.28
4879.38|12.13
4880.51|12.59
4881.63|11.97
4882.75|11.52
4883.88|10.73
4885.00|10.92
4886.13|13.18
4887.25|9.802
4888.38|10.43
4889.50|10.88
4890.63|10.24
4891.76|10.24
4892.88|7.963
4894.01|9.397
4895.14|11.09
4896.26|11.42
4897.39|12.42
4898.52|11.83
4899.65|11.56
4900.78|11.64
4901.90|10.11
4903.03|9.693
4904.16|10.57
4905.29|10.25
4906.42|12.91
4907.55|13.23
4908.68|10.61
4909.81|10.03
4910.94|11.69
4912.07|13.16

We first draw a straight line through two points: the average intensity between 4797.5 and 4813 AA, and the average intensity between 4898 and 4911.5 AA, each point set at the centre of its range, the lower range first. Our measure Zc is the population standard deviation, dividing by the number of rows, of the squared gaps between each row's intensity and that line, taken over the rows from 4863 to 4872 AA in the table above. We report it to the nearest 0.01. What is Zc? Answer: 2.41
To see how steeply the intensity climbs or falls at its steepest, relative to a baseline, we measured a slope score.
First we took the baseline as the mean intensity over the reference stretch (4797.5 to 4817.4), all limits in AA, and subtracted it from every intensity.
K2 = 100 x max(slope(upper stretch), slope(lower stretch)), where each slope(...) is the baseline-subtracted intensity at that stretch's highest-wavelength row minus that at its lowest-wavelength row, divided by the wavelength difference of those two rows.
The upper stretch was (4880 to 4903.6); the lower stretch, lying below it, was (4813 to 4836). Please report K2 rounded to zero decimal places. -10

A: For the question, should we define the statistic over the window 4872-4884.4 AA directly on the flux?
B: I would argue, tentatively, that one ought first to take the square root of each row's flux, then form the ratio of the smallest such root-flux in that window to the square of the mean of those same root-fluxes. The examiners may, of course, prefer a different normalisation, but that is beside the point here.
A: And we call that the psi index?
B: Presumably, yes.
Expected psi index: 0.265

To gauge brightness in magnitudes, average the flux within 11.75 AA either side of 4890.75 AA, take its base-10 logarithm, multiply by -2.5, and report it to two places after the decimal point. -2.61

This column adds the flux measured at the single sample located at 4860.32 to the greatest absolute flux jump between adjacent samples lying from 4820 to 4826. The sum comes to 13.1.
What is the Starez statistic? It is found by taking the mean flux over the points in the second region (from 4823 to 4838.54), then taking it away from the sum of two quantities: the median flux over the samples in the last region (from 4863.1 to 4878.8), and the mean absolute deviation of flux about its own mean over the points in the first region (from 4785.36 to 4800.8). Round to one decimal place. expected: -0.7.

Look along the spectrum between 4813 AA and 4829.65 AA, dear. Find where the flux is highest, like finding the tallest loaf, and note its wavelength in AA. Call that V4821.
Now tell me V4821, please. 4820.20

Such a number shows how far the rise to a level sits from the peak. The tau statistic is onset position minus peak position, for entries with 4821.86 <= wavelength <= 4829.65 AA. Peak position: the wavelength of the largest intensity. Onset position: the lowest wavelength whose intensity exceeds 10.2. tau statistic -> -3.3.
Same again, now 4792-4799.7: -5.5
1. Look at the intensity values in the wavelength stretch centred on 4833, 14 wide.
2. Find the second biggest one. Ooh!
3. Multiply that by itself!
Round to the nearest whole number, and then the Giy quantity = 187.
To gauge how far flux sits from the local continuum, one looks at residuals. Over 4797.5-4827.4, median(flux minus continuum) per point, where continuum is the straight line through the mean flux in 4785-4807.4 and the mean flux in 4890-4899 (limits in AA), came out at 1.0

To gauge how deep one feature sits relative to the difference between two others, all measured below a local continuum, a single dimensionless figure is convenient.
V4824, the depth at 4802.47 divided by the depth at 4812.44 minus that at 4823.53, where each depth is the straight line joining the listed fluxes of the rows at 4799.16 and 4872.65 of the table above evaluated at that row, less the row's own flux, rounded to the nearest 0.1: -4.9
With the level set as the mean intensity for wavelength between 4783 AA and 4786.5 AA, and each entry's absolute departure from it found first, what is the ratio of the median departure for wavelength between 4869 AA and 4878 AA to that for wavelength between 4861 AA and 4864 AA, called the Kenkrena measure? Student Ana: 0.6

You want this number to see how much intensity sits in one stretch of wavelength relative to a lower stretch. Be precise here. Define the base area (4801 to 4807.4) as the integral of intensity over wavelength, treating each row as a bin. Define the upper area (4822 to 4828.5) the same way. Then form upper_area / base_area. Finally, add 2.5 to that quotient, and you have 3.5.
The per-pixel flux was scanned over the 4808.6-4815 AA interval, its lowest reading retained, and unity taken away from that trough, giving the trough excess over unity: 9.0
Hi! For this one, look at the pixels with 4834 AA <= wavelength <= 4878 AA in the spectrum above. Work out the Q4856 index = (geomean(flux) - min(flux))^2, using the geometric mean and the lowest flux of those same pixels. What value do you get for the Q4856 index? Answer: 6.2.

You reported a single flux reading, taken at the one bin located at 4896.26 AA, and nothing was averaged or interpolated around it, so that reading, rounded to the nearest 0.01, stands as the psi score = 11.42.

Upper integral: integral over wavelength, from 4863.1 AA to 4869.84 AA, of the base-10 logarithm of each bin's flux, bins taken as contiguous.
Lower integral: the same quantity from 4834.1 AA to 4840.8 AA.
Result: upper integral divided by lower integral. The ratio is 0.94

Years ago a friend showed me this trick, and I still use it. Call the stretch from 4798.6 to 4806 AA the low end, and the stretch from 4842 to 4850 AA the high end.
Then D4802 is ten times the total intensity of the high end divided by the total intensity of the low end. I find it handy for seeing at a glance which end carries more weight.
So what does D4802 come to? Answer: 8.8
